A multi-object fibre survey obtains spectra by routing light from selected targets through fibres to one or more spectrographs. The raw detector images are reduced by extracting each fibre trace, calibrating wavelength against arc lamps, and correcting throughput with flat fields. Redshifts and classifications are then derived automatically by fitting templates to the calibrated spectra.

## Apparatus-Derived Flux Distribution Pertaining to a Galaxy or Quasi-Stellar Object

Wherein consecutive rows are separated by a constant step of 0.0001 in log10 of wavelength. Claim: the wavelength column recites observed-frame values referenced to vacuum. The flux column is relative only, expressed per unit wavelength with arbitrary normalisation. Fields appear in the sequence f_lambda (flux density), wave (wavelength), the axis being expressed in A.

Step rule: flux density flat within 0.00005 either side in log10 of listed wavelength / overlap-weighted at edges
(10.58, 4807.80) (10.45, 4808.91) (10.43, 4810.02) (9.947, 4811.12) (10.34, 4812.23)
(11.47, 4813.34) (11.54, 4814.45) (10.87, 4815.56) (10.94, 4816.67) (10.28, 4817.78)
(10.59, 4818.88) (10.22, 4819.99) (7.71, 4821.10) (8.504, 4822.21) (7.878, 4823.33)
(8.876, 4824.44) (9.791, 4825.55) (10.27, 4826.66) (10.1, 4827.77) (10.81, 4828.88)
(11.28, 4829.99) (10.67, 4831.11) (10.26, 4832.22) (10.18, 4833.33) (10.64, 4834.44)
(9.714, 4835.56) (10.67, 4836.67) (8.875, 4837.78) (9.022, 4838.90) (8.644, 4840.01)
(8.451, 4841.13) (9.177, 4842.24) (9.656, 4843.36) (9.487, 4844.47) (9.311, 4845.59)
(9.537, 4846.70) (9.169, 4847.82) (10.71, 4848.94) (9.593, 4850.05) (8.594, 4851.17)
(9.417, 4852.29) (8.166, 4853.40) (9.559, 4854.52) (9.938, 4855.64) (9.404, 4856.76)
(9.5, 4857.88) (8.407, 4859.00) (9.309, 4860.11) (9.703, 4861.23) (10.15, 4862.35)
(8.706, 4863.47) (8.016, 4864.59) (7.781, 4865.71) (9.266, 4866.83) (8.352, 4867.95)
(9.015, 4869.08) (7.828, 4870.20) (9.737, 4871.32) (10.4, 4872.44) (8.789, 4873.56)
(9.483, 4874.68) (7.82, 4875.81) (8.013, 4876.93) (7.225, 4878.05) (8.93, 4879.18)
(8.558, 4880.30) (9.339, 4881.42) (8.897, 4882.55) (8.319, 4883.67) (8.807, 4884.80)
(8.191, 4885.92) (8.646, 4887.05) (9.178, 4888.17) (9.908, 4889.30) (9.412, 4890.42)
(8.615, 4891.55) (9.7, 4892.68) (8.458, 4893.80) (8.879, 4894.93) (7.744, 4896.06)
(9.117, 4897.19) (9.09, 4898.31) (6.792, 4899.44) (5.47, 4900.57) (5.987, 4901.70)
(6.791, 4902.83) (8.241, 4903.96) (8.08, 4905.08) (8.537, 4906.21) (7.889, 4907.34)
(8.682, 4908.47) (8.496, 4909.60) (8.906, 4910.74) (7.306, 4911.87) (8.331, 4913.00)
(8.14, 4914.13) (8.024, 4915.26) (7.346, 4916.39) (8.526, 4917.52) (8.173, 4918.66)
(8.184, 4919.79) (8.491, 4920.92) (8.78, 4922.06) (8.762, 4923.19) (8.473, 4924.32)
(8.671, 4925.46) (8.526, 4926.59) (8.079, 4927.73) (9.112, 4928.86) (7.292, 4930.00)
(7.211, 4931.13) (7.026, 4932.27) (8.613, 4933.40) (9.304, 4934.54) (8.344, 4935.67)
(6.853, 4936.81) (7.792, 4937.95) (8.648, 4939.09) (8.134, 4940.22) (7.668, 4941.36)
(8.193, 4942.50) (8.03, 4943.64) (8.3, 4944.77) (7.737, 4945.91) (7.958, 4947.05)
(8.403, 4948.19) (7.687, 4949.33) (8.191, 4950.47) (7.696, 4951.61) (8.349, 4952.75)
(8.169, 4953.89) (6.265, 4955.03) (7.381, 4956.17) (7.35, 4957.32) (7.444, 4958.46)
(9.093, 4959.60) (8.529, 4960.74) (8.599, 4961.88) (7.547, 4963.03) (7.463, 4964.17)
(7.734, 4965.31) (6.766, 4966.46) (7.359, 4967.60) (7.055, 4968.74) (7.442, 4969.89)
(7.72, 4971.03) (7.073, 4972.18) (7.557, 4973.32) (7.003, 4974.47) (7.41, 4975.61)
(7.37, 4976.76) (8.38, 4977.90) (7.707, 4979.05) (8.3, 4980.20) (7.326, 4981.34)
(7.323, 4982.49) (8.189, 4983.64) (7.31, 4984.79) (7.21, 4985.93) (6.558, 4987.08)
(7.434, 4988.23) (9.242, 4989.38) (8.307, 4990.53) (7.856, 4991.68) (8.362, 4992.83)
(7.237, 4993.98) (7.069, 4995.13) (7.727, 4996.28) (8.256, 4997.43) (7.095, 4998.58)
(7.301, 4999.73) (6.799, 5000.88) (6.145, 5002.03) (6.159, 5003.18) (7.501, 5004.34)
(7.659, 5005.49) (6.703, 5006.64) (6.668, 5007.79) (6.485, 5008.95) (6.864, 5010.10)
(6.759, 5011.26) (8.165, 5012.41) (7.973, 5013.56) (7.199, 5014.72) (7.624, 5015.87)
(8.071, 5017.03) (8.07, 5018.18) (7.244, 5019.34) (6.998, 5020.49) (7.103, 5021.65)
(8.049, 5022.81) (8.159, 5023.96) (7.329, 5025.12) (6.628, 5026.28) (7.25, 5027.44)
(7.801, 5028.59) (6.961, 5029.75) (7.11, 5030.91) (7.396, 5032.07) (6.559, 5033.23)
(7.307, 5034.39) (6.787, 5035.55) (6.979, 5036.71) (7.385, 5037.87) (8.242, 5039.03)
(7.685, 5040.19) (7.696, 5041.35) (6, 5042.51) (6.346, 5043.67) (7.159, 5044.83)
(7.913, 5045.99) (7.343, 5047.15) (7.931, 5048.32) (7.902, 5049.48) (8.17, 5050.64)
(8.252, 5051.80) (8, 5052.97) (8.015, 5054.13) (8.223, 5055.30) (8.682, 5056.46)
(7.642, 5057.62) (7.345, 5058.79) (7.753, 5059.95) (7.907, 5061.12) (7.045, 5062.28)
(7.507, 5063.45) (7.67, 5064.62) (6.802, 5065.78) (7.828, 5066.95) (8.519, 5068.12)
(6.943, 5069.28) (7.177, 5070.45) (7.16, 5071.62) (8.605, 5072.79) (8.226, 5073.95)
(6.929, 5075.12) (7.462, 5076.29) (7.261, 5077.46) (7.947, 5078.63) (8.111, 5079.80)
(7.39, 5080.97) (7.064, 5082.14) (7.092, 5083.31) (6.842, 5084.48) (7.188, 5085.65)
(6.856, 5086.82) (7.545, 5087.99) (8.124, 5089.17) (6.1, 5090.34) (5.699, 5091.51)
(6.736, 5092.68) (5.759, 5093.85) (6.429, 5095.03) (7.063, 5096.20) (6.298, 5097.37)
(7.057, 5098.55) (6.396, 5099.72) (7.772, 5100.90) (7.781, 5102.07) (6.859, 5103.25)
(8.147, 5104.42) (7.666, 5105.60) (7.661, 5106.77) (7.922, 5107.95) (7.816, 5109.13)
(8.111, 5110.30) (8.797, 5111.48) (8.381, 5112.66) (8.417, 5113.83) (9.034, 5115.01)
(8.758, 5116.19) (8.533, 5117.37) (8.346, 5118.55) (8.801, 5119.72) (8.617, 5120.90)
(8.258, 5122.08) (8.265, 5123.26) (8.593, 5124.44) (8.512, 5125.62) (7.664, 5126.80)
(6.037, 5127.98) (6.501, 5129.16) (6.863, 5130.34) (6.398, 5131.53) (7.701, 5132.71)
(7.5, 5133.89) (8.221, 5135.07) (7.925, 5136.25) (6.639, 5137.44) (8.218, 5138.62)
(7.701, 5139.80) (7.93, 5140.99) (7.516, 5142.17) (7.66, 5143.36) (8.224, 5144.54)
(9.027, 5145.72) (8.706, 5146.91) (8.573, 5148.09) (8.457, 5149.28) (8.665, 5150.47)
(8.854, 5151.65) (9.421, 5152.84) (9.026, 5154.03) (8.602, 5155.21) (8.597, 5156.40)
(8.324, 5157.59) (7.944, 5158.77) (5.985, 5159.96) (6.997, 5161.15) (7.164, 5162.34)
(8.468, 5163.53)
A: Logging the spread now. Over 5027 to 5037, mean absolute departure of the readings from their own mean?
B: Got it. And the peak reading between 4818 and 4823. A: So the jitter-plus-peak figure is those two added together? 10.9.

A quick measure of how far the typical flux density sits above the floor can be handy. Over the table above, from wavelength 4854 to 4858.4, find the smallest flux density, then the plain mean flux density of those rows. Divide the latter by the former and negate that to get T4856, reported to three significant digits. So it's -1.02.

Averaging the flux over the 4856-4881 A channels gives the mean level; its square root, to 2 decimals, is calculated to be 2.97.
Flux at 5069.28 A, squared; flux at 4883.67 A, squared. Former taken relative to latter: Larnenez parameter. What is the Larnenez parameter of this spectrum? 0.70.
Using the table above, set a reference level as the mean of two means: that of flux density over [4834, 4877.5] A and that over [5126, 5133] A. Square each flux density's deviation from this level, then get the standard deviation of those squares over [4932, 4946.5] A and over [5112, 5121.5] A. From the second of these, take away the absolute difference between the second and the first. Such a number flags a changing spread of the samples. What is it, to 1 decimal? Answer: 0.1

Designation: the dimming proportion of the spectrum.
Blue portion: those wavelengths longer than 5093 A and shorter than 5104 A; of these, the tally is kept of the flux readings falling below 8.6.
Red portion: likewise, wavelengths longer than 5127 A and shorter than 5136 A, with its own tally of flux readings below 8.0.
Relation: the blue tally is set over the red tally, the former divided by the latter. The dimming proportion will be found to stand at 1.5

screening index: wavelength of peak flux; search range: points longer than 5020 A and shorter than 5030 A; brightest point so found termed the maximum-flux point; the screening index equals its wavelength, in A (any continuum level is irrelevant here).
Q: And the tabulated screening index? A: 5023.96 A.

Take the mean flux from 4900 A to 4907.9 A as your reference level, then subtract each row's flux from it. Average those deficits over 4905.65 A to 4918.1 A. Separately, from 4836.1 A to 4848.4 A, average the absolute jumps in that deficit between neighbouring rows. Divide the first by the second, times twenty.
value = -39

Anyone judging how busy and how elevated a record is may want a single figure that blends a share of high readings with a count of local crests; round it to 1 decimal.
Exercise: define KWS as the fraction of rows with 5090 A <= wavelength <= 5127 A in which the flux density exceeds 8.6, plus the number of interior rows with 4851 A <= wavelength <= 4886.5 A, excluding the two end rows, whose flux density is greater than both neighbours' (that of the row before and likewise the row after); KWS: 12.2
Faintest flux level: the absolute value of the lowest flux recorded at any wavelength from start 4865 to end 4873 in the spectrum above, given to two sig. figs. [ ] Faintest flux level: 7.8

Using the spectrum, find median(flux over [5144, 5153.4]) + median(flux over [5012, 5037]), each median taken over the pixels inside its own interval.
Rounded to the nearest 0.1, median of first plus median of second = 16.0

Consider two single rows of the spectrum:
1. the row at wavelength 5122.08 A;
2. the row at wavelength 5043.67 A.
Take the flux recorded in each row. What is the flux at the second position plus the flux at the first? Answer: 14.6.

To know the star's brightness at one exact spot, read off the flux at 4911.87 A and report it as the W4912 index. 7.306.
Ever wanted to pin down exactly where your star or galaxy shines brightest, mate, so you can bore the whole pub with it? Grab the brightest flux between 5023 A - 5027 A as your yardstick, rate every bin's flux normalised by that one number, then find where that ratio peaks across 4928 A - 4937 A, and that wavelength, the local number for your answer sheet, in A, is 4934.54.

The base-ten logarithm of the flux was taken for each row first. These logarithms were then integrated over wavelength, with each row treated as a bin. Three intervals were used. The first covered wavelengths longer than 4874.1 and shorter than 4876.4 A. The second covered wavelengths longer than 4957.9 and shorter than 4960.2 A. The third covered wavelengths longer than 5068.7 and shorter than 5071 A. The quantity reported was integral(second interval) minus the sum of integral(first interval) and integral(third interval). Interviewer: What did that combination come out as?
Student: -1.99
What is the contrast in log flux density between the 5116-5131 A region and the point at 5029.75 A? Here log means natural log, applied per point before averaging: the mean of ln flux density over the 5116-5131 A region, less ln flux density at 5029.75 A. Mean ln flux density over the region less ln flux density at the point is 0.13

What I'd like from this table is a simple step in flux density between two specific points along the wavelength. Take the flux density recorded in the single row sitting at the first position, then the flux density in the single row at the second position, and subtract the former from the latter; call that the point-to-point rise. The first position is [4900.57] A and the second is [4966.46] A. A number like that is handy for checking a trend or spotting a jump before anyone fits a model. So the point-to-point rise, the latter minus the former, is 1.3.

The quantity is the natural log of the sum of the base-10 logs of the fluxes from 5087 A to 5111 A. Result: 2.83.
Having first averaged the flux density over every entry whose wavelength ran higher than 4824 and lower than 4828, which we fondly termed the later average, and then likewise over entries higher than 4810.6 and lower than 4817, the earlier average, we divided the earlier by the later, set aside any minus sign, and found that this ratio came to 1.11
